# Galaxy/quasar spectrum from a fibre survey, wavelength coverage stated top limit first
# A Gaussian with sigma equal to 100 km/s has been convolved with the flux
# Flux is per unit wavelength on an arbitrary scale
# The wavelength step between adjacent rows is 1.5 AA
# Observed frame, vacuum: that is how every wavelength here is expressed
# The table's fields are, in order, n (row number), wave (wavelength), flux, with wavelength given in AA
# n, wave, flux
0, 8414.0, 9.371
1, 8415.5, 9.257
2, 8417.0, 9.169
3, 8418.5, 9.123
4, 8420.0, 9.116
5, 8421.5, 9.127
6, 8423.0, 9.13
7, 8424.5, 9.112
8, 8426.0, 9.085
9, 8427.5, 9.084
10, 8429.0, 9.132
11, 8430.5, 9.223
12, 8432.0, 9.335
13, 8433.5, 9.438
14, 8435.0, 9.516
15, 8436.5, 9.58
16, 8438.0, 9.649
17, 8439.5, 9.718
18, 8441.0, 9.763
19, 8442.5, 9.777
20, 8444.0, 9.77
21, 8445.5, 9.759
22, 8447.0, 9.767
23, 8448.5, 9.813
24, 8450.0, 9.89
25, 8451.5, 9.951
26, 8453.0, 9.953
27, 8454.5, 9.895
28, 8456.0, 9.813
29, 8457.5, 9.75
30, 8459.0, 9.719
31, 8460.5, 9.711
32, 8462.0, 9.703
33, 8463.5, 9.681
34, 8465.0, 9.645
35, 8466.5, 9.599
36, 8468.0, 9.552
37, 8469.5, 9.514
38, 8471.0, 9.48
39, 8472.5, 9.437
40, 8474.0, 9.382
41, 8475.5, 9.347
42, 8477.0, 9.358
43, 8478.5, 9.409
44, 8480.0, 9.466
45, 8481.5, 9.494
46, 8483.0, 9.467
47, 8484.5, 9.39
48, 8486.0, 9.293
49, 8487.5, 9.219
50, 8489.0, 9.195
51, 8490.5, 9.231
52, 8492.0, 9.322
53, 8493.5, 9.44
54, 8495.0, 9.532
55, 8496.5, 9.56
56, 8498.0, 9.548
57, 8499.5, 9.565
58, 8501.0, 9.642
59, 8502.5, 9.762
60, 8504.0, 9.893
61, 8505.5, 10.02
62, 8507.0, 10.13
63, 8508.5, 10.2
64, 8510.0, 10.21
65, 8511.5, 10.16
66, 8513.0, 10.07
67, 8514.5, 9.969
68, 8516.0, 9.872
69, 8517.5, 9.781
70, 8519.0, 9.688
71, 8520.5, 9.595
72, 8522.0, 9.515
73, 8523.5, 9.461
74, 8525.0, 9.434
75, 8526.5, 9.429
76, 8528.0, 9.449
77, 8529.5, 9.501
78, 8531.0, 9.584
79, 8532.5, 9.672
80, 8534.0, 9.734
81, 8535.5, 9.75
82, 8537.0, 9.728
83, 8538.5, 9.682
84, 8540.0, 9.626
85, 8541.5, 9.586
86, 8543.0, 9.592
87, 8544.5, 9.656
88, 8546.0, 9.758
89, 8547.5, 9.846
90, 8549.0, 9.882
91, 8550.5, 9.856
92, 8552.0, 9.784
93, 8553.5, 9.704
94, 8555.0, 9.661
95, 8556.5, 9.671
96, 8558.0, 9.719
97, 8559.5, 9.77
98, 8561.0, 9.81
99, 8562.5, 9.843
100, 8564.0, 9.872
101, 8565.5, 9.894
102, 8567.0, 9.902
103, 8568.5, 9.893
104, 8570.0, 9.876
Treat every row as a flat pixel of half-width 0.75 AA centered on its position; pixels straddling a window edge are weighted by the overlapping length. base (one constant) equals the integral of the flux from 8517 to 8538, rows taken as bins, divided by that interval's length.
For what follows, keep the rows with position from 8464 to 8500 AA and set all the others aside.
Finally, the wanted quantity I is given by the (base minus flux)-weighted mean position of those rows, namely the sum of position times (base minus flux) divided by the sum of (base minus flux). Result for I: 8484.1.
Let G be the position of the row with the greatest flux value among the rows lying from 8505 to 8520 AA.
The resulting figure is 8510.0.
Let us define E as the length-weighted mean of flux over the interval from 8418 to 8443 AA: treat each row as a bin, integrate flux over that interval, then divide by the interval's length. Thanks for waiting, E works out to 9.35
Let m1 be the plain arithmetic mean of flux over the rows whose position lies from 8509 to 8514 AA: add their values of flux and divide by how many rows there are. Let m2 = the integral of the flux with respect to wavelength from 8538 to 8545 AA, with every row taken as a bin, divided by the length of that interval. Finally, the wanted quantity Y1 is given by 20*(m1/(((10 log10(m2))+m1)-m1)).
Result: 20.64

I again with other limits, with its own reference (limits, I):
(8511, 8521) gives 8514.0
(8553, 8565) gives 8560.2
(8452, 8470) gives 8455.9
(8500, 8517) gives 8509.5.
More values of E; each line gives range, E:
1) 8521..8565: 9.68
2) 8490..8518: 9.79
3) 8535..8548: 9.69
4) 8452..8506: 9.55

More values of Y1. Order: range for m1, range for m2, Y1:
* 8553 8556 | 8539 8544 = 19.71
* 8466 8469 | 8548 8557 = 19.35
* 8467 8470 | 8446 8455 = 19.17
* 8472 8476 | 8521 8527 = 19.24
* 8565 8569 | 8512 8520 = 19.90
